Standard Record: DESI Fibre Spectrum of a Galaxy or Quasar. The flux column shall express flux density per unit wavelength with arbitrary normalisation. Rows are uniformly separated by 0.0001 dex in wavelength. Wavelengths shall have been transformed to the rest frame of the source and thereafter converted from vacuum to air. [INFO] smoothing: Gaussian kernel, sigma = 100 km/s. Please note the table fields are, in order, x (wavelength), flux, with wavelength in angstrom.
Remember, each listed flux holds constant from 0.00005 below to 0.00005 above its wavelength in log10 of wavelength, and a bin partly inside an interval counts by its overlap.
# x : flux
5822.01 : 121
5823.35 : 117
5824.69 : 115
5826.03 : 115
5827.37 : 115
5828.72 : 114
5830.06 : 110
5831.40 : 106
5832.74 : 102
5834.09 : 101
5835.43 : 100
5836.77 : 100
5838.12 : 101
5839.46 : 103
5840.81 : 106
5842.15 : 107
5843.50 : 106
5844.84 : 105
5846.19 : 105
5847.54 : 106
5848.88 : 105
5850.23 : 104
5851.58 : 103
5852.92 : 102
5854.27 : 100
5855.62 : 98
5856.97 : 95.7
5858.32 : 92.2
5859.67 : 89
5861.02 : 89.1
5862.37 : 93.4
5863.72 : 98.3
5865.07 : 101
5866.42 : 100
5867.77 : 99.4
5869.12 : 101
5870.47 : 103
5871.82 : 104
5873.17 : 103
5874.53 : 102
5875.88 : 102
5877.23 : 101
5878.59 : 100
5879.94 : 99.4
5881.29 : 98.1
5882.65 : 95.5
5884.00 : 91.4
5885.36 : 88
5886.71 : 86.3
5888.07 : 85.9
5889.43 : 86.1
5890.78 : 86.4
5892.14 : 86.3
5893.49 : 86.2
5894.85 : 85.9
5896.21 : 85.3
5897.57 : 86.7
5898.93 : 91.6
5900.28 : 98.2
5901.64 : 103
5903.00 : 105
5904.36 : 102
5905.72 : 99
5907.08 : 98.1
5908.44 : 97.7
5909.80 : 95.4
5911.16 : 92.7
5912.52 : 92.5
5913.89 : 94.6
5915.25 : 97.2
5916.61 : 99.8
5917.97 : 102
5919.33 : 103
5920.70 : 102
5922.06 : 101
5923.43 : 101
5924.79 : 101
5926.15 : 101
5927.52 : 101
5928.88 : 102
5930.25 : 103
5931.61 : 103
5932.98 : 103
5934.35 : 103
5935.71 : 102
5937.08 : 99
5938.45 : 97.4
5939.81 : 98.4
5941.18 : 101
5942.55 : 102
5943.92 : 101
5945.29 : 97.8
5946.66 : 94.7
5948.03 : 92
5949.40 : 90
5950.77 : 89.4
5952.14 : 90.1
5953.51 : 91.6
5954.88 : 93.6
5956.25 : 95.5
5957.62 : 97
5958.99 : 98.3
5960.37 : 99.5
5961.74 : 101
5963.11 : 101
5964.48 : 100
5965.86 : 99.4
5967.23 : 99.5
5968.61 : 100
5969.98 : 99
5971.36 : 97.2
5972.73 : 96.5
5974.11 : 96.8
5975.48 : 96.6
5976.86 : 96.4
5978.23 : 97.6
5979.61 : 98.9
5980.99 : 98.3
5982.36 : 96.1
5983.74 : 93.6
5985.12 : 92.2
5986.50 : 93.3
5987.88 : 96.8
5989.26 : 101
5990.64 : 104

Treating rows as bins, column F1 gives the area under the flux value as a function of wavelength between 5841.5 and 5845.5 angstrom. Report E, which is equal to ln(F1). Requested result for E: 6.05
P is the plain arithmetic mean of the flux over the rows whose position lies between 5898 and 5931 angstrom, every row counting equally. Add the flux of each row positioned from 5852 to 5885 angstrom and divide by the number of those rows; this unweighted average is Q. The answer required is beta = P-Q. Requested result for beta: 1.1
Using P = 99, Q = 98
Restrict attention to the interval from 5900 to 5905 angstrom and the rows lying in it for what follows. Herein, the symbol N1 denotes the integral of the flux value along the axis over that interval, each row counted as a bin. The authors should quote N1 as 512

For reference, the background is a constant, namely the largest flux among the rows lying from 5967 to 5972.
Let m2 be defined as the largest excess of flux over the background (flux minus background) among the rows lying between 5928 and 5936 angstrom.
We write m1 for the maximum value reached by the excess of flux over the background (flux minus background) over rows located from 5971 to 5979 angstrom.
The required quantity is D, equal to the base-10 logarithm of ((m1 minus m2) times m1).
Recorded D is 1.1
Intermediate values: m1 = -2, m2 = 3.0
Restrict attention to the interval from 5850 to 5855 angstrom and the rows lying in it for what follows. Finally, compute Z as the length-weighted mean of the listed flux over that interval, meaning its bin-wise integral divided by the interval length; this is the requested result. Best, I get 102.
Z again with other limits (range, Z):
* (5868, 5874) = 102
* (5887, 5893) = 86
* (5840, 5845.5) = 106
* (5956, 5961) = 98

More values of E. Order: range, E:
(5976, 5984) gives 6.65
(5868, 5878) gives 6.93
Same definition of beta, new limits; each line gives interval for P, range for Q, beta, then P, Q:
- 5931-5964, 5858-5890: 1.3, 98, 96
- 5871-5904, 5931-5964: -3.5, 94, 98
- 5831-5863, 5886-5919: 7.3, 101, 93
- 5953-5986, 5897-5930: -1.3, 97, 99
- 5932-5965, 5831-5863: -3.4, 97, 101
